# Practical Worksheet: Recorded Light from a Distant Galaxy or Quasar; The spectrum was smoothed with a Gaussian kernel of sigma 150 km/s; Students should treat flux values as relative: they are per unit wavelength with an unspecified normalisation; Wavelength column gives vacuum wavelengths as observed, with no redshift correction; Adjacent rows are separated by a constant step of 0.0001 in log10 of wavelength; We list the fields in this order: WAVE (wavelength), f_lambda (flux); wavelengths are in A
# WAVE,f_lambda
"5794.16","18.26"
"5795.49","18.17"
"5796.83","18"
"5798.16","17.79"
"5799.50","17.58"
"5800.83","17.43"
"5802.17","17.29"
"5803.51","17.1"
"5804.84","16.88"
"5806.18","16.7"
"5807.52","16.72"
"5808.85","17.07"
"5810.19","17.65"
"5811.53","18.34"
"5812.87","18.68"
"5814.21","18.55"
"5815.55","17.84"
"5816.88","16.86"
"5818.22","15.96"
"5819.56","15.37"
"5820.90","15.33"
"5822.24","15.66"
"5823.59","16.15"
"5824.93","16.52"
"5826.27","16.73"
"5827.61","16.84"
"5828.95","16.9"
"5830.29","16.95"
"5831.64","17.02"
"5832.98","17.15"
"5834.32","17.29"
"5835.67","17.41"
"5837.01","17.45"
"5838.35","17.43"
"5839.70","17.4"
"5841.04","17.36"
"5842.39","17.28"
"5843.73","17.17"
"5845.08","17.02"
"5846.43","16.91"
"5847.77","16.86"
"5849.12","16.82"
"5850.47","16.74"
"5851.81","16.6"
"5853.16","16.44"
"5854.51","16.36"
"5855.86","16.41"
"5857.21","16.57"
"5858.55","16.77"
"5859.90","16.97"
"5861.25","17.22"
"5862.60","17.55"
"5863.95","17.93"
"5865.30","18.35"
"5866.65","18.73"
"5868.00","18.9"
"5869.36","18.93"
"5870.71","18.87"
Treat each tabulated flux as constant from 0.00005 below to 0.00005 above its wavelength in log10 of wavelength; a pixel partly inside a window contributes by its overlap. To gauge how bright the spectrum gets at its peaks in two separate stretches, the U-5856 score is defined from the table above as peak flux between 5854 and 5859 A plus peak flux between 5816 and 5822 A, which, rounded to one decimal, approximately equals 33.6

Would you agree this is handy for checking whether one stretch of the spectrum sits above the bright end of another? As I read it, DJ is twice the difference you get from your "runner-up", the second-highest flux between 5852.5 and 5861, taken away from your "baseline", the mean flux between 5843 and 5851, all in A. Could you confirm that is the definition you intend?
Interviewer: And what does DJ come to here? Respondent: 0.3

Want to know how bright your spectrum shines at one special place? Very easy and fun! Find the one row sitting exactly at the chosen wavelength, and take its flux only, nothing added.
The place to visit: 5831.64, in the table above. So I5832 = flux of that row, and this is 17.02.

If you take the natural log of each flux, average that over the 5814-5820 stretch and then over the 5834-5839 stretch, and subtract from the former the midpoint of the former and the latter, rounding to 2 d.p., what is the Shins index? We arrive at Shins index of -0.02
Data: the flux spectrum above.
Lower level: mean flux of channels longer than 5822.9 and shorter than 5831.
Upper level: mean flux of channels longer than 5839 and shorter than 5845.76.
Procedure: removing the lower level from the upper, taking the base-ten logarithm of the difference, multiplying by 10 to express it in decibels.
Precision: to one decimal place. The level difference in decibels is -2.5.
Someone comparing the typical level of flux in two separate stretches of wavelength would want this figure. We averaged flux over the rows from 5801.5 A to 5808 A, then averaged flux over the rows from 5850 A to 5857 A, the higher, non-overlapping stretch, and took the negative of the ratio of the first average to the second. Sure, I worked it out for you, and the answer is -1.03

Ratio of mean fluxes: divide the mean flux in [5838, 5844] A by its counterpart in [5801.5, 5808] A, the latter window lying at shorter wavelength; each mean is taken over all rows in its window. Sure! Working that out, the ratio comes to 1.02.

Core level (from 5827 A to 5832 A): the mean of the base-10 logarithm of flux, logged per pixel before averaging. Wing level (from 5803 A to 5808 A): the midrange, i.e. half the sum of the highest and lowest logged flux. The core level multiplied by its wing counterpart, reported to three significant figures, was 1.51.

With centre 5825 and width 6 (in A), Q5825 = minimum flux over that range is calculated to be 15.66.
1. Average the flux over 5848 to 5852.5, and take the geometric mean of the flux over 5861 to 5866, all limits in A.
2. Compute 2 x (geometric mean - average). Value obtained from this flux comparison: 2.1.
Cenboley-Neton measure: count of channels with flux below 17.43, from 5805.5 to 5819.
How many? 5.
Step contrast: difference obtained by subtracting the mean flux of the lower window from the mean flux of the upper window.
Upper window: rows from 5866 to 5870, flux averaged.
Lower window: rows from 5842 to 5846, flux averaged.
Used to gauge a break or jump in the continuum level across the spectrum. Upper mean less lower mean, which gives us 1.7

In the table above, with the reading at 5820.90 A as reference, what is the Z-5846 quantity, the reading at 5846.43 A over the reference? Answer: 1.10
